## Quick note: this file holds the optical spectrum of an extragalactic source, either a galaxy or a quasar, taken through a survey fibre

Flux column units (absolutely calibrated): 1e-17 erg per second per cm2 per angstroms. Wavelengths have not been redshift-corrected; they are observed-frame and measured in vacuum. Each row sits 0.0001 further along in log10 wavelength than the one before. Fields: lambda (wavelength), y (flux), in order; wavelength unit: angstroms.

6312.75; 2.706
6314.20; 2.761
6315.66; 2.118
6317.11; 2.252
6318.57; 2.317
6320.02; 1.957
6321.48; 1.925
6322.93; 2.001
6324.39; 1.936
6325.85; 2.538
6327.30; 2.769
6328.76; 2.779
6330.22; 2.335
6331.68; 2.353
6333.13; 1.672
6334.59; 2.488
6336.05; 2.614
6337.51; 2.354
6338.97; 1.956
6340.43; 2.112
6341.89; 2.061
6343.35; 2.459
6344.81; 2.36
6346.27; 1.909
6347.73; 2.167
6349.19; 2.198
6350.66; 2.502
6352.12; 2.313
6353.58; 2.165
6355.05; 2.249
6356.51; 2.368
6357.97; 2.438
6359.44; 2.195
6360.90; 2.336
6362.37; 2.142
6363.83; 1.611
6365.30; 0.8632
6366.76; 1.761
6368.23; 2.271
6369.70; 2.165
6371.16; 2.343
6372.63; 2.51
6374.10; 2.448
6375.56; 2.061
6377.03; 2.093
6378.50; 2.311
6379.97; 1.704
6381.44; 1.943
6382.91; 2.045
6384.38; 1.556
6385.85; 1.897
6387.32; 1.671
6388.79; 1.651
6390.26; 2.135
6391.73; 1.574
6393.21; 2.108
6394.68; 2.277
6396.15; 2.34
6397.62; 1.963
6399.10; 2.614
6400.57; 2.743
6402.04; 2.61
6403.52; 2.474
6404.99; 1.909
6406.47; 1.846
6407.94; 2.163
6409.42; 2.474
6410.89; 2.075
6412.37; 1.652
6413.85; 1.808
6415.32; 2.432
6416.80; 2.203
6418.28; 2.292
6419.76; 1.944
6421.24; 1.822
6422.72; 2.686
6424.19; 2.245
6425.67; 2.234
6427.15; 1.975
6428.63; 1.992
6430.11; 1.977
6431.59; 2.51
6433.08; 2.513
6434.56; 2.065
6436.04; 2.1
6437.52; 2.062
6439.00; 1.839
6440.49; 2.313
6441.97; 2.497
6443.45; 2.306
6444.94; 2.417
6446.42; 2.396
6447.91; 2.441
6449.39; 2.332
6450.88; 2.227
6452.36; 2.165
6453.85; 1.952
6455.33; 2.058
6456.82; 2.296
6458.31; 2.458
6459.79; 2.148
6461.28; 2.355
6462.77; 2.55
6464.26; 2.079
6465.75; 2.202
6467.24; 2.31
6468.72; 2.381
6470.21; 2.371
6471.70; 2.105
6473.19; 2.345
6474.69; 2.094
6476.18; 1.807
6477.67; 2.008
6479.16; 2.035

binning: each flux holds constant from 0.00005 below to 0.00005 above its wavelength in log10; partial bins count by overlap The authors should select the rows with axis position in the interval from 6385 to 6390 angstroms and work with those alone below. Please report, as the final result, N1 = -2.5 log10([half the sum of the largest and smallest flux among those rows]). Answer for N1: -0.62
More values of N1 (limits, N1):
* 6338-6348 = -0.85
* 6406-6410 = -0.84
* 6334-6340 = -0.90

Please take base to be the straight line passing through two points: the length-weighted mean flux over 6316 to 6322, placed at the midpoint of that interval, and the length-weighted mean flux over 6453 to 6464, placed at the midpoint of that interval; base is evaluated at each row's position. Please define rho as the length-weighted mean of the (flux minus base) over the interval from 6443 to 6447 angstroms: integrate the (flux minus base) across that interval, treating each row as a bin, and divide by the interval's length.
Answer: 0.14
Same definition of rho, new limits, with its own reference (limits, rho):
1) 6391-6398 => -0.13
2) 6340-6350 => 0.04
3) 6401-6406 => 0.13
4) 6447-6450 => 0.15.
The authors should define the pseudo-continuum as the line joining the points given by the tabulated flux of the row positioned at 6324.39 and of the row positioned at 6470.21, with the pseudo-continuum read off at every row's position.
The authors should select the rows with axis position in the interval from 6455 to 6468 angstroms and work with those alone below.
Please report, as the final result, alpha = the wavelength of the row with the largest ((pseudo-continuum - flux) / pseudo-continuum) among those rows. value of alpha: 6464.26 angstroms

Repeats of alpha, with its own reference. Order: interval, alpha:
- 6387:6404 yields 6391.73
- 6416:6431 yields 6421.24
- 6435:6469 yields 6439.00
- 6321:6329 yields 6321.48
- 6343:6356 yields 6346.27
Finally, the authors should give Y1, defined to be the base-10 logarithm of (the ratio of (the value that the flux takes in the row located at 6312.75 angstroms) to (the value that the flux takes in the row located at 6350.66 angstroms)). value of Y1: 0.03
